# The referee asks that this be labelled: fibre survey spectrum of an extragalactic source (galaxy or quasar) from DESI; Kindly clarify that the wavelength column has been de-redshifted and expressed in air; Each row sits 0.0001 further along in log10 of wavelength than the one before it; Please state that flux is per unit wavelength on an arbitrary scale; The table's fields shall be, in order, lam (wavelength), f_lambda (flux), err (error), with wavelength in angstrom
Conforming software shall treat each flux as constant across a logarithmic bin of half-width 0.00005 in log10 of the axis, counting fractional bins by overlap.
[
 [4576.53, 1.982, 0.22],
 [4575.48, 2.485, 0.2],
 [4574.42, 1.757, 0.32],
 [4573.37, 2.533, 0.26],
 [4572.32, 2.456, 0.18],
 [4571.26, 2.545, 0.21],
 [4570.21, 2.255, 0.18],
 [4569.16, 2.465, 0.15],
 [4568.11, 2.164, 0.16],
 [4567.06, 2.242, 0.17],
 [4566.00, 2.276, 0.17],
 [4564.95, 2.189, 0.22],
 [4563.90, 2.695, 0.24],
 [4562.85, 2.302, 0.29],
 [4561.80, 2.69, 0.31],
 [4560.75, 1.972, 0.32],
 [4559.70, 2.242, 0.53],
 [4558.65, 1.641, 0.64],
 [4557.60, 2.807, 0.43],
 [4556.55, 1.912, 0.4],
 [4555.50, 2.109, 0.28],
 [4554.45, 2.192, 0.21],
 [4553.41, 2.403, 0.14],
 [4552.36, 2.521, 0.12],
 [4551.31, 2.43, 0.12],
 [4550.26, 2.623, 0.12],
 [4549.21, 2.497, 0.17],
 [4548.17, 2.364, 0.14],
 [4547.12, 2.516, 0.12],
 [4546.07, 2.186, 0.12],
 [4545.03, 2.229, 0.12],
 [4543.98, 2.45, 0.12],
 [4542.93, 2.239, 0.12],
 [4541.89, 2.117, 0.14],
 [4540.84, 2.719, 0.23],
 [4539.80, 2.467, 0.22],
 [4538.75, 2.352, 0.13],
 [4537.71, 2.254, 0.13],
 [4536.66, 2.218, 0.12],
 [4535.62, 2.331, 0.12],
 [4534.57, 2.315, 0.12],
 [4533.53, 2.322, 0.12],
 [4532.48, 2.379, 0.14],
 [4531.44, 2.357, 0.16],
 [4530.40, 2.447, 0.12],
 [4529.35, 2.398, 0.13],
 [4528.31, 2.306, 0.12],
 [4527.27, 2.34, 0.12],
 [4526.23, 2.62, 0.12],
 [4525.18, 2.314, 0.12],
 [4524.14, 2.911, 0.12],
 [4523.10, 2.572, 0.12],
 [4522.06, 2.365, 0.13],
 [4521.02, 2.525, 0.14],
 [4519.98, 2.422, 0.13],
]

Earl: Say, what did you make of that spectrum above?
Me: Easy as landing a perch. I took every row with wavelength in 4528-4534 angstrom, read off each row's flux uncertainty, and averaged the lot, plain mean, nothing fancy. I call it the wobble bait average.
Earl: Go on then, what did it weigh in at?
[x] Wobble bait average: 0.13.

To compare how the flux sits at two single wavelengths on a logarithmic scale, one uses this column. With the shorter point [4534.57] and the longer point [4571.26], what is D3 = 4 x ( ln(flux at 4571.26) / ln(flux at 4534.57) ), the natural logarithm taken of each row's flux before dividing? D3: 4.5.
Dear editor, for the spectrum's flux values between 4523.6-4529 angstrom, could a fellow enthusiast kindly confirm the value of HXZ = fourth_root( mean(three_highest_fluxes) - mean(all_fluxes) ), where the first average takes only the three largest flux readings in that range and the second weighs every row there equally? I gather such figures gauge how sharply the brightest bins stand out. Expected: 0.60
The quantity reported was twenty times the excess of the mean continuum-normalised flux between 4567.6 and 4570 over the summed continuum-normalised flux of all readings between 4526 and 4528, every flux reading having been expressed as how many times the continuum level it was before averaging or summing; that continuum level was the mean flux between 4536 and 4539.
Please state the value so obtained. -23.3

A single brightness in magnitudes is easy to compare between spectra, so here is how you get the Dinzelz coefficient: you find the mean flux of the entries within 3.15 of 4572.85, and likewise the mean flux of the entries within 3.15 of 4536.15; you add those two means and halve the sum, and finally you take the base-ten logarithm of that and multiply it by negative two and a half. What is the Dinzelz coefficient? -0.91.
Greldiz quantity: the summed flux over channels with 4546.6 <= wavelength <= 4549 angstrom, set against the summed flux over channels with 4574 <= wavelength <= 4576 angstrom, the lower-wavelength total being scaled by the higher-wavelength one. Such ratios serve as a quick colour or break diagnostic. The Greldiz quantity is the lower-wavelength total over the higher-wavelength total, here 1.15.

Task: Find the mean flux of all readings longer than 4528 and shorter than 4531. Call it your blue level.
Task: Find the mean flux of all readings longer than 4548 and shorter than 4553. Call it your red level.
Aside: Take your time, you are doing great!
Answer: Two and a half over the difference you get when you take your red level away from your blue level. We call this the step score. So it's -24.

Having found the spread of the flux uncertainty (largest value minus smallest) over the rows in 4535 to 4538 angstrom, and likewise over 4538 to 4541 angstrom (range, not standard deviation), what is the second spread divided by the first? 10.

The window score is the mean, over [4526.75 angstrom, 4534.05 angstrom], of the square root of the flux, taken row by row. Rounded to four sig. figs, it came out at 1.538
